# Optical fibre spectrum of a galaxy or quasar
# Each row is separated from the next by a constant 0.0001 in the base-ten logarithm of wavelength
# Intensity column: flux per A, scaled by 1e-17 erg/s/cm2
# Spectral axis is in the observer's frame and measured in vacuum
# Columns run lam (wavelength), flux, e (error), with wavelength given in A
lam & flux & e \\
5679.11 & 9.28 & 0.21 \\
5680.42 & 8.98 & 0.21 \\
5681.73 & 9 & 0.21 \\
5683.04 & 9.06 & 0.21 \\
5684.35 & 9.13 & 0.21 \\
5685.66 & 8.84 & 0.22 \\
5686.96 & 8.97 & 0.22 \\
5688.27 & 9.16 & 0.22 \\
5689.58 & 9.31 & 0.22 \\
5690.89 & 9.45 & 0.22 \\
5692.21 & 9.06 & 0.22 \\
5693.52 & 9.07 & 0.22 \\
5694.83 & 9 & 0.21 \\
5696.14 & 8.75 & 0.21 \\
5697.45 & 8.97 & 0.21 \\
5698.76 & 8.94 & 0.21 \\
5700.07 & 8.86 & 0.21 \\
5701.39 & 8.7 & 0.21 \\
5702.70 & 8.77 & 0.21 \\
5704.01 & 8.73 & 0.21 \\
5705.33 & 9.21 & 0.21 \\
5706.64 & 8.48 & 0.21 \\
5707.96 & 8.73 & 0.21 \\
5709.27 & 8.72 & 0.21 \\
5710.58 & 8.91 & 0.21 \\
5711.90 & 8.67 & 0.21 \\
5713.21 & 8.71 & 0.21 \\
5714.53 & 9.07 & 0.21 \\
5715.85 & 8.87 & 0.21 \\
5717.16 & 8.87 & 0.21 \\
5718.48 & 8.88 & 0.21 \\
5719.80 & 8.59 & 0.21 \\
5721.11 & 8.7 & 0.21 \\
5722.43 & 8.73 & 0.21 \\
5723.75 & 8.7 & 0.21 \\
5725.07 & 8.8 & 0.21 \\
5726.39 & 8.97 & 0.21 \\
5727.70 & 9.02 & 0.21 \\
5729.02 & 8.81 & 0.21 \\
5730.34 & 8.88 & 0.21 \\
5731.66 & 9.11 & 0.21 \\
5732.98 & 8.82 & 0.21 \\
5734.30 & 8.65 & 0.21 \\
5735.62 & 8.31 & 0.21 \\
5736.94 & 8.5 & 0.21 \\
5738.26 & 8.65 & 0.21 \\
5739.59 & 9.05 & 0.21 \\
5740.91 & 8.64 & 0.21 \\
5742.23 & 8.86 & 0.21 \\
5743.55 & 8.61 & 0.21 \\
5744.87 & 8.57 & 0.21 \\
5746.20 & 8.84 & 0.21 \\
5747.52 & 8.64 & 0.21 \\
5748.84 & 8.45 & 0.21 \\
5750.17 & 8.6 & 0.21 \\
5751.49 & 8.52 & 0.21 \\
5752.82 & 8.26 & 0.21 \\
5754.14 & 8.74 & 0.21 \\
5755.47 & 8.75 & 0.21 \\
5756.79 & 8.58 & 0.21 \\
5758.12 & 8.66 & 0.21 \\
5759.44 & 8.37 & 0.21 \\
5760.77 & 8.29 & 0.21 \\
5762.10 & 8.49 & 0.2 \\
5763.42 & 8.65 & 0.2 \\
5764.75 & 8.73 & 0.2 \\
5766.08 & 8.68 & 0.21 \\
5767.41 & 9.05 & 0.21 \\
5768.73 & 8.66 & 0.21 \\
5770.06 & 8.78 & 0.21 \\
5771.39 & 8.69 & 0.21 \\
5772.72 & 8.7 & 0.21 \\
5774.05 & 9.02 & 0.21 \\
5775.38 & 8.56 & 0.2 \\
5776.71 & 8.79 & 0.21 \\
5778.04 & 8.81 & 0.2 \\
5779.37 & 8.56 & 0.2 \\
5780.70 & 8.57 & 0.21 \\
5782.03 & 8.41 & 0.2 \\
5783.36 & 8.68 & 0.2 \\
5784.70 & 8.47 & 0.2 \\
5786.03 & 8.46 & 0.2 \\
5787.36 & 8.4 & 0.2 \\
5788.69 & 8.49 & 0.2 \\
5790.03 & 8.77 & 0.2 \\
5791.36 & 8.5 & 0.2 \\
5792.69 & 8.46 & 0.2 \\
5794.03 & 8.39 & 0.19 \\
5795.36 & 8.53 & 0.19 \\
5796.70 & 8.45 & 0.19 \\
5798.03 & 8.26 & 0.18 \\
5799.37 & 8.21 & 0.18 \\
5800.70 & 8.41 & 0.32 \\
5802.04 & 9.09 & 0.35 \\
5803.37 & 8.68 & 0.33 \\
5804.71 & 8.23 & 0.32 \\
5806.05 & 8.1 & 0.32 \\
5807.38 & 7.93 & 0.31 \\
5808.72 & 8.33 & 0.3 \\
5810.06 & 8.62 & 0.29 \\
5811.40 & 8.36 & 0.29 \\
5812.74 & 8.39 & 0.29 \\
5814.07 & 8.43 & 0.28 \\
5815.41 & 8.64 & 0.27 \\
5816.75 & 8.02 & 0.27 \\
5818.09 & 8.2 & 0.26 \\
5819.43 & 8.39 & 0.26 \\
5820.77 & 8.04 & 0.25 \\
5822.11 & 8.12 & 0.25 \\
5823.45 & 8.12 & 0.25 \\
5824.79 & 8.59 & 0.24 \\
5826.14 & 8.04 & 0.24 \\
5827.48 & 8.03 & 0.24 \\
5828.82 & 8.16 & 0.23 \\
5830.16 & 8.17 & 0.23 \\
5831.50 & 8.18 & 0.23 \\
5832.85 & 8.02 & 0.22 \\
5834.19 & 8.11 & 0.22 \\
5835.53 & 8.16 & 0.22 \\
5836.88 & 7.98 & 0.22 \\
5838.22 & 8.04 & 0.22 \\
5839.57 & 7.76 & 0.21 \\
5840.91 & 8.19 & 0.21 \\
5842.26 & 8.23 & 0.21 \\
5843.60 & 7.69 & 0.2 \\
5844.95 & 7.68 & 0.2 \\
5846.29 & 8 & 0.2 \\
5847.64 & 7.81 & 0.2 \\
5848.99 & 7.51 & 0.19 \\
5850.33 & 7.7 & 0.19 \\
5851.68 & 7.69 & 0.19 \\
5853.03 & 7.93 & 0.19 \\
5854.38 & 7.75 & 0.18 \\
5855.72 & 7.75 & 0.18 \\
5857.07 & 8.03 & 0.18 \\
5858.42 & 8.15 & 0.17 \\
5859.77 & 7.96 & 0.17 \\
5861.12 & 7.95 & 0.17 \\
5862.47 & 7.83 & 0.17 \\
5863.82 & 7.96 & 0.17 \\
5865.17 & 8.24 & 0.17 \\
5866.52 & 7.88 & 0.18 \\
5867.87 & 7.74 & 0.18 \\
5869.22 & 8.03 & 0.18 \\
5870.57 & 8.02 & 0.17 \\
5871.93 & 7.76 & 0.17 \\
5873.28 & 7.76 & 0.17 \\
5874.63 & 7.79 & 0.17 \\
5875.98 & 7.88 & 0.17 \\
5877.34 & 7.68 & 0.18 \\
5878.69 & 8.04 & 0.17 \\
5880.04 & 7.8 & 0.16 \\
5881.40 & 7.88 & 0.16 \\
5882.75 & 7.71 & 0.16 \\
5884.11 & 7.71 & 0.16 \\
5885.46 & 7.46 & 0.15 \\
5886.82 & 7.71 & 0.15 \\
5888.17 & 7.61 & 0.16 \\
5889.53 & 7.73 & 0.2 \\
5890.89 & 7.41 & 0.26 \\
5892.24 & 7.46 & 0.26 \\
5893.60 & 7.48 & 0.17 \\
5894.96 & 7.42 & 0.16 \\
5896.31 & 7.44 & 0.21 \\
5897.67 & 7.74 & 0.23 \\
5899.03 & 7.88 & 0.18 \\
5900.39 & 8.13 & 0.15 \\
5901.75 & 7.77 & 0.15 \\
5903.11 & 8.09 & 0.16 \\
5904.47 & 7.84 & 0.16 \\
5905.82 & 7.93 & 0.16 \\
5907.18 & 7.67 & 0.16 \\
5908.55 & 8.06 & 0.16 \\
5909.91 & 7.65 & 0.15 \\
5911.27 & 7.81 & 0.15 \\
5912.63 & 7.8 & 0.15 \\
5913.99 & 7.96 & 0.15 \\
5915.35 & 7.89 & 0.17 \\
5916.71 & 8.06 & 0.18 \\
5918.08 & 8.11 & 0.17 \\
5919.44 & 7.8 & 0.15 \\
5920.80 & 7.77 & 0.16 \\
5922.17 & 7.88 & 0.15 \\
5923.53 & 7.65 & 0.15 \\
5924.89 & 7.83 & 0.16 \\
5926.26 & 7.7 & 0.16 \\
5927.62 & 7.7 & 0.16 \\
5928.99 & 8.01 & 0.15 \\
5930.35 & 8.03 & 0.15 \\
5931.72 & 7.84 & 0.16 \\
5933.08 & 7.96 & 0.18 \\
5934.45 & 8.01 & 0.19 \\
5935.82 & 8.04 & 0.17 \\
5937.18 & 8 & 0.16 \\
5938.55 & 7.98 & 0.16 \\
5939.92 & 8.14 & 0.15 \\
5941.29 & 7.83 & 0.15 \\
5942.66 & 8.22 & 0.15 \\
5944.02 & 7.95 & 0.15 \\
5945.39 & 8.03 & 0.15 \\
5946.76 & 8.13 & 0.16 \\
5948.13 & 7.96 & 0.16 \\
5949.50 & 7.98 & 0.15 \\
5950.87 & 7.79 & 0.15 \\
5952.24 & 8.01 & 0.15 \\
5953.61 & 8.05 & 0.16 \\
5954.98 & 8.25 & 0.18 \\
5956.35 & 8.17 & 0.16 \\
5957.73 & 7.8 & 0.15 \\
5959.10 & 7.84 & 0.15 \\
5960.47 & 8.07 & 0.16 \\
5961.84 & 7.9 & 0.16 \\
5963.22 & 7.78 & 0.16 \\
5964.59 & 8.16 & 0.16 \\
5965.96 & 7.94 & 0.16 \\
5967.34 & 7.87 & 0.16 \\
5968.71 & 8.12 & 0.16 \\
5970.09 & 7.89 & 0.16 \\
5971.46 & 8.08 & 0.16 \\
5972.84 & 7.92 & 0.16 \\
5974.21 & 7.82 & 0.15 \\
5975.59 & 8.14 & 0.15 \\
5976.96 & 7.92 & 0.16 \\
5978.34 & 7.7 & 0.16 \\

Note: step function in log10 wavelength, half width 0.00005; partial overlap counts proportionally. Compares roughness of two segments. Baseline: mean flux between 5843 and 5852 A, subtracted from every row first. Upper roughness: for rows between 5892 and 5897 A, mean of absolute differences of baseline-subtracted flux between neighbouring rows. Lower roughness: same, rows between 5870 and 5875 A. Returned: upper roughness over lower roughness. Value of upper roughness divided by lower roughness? 0.34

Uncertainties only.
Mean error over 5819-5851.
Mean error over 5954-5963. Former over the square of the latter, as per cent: 868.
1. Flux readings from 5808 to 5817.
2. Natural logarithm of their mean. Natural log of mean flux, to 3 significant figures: 2.13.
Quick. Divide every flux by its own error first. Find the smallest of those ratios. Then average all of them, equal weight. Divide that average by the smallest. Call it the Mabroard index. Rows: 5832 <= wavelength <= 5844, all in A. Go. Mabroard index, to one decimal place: 1.0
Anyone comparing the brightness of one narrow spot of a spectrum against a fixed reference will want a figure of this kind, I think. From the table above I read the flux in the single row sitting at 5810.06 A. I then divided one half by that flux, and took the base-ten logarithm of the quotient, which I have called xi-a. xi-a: -1.237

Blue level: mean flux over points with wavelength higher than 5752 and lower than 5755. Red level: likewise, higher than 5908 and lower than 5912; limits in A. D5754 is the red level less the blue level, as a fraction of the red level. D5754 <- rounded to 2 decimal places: -0.08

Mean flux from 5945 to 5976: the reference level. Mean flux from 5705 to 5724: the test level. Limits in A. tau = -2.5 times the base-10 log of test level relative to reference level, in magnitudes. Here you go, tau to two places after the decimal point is -0.10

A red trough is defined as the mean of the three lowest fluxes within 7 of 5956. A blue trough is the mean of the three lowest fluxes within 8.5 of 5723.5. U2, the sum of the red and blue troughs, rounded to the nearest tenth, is 16.5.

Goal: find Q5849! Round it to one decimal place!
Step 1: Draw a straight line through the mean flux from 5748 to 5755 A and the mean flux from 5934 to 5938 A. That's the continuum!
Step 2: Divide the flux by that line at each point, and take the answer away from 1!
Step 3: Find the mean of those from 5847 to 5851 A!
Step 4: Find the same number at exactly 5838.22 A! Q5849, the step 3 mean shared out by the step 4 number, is 2.4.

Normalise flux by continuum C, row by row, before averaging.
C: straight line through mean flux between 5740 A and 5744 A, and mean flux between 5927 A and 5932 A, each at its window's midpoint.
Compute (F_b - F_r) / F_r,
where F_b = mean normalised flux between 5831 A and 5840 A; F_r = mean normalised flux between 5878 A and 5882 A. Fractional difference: -0.01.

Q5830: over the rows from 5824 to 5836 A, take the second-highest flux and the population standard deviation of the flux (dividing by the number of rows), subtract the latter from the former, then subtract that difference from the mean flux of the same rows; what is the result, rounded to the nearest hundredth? 0.15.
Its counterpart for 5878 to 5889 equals 0.02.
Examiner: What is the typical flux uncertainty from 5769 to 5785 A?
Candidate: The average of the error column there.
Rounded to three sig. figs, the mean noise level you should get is 0.205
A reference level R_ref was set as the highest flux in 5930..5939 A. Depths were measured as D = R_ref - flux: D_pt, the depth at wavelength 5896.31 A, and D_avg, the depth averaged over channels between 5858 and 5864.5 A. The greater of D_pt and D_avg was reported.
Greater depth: 0.6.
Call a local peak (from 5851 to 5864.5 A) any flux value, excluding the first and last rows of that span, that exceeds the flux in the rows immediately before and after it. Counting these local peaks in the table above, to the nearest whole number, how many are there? 2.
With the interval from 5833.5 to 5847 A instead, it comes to 3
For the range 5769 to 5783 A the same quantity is 3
